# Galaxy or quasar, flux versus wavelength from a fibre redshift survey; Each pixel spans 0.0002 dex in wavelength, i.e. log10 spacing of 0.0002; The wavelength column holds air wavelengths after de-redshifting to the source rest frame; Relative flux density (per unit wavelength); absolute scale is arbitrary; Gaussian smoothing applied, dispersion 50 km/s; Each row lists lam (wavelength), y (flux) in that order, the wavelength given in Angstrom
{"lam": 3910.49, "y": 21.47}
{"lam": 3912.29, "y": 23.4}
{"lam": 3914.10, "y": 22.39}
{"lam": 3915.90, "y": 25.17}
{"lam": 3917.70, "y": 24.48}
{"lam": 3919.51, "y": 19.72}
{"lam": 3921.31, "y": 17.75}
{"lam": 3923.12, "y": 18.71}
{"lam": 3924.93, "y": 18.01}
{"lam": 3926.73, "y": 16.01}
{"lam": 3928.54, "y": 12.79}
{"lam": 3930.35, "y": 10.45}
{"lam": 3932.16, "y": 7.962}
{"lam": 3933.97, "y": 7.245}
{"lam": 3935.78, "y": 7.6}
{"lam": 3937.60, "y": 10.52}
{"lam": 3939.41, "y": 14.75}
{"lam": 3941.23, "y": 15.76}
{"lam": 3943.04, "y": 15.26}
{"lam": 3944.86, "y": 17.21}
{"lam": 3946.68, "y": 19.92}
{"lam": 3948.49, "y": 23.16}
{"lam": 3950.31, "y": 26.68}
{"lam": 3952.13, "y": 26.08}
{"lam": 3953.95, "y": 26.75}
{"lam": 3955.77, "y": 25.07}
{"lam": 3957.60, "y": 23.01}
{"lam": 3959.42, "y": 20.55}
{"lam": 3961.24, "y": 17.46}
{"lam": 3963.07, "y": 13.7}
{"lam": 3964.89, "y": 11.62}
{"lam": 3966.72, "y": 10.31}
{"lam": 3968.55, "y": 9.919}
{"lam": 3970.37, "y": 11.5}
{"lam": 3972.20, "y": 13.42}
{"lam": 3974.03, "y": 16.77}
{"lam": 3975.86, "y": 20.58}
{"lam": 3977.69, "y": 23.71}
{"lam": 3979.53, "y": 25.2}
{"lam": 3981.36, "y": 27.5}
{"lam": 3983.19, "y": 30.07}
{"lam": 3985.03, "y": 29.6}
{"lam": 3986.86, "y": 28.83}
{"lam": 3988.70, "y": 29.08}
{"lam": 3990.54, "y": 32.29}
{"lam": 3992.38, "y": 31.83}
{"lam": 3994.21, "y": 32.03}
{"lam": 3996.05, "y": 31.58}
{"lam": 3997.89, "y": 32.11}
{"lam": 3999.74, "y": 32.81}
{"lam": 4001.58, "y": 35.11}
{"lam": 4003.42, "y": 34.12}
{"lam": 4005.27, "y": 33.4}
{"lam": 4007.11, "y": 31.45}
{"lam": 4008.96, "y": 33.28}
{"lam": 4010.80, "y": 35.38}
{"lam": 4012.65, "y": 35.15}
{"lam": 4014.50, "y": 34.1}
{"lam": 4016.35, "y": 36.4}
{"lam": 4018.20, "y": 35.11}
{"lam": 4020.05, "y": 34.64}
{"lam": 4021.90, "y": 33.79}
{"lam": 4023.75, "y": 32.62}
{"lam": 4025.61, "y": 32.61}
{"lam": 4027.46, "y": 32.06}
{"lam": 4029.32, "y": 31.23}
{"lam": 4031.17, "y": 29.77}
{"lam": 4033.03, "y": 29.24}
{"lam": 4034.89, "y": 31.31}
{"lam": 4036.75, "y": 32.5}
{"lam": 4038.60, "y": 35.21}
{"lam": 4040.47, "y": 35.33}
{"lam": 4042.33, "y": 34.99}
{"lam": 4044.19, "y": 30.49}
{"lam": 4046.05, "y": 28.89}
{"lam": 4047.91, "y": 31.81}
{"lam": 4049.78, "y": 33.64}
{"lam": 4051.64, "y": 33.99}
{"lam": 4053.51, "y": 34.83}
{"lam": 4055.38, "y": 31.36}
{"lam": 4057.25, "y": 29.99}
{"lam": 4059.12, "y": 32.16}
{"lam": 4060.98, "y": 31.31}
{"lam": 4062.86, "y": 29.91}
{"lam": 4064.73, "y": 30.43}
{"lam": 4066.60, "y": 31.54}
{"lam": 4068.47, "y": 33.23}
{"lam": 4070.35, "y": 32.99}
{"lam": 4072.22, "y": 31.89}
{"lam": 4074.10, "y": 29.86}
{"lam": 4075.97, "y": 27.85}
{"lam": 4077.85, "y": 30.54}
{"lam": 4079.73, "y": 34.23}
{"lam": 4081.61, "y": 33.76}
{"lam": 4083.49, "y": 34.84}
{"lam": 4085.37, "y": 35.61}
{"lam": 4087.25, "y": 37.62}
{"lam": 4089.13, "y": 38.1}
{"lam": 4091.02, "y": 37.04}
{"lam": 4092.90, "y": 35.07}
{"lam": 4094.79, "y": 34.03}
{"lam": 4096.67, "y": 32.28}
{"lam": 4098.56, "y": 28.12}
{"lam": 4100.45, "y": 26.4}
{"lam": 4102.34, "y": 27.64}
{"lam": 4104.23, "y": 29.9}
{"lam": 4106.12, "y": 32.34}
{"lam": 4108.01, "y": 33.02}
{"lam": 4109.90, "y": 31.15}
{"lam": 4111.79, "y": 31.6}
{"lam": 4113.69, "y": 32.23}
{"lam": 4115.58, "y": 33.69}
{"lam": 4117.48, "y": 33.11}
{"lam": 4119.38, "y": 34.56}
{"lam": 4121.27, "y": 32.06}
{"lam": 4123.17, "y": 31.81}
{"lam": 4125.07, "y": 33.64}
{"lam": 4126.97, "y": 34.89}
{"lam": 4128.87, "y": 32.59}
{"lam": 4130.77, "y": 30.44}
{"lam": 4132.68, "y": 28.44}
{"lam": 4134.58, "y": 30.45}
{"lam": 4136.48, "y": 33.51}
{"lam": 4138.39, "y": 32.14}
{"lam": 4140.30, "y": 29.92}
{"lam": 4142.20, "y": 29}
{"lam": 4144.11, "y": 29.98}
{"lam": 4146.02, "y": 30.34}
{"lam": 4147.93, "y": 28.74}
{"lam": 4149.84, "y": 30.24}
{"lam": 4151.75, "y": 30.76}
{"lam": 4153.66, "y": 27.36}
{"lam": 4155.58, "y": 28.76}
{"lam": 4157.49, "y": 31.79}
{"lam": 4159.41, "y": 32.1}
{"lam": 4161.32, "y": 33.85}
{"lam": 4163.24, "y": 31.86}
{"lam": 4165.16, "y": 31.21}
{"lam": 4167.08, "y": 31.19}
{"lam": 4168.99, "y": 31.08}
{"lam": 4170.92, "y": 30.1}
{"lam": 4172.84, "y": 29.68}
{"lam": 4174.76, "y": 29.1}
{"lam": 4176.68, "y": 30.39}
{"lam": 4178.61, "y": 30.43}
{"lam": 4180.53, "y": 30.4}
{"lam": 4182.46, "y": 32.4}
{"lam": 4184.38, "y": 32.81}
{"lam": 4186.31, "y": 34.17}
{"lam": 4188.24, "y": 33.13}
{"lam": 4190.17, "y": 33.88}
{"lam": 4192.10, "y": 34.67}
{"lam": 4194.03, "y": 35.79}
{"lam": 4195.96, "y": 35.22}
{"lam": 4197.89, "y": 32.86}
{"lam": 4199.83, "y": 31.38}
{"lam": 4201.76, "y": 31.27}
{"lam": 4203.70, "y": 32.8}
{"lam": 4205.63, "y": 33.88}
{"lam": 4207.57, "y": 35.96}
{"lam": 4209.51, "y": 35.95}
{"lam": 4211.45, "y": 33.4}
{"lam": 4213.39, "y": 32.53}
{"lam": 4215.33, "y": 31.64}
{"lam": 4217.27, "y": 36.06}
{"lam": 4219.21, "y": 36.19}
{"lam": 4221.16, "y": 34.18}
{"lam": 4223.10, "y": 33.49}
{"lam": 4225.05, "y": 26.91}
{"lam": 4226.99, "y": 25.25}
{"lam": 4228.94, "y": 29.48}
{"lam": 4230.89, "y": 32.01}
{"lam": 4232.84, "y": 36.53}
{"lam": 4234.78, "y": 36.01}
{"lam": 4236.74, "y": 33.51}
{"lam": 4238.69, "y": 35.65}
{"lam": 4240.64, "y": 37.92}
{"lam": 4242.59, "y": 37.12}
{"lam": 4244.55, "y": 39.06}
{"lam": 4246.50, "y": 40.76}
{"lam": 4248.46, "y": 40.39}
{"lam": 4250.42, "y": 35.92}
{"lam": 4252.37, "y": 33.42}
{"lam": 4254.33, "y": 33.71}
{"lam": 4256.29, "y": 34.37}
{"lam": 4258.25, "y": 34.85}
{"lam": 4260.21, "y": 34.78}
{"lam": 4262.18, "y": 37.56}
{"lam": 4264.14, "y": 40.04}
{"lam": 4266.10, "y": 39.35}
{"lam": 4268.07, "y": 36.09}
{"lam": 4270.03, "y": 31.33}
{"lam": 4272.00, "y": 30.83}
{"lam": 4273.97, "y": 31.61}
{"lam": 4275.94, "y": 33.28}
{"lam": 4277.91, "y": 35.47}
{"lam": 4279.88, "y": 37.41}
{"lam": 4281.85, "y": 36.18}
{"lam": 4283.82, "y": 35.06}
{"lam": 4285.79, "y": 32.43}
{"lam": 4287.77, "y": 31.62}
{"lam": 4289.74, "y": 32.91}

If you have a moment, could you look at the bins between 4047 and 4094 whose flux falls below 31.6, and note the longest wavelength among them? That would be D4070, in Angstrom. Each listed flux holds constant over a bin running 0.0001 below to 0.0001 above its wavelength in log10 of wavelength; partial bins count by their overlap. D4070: 4077.85 Angstrom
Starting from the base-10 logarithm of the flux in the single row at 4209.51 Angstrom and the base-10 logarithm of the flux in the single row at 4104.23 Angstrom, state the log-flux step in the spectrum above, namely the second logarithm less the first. -0.08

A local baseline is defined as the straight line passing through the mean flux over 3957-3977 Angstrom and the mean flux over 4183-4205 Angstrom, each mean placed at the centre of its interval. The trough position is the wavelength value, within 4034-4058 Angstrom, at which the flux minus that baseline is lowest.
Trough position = 4046.05 Angstrom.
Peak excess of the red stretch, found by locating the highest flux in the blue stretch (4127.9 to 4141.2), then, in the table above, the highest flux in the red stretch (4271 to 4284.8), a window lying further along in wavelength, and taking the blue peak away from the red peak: 4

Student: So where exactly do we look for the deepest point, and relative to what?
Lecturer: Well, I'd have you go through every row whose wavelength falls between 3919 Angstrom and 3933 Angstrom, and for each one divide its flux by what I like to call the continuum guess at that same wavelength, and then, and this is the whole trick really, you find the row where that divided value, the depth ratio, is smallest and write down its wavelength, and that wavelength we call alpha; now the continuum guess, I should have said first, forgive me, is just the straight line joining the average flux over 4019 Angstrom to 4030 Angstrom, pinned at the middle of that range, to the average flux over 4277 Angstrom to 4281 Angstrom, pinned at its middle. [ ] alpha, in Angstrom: 3932.16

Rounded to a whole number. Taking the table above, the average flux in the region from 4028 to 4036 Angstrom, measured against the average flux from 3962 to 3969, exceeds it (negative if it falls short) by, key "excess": 19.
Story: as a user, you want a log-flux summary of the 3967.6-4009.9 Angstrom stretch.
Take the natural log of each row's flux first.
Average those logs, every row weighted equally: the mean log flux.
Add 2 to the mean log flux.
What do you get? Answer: 5.25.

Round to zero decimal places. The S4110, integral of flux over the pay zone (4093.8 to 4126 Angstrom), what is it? 1018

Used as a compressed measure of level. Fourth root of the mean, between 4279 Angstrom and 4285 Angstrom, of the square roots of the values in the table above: 1.57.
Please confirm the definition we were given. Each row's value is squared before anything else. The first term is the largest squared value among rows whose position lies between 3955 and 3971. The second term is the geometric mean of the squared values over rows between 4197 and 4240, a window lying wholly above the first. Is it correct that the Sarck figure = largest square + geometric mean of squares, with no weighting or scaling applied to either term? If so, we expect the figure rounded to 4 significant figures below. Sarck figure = 1711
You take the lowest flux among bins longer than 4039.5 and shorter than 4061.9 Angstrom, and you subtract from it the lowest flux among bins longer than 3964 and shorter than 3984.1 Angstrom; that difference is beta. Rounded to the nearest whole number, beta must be 19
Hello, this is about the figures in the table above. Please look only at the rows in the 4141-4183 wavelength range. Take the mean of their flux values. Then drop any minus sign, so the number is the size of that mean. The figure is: 30.5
